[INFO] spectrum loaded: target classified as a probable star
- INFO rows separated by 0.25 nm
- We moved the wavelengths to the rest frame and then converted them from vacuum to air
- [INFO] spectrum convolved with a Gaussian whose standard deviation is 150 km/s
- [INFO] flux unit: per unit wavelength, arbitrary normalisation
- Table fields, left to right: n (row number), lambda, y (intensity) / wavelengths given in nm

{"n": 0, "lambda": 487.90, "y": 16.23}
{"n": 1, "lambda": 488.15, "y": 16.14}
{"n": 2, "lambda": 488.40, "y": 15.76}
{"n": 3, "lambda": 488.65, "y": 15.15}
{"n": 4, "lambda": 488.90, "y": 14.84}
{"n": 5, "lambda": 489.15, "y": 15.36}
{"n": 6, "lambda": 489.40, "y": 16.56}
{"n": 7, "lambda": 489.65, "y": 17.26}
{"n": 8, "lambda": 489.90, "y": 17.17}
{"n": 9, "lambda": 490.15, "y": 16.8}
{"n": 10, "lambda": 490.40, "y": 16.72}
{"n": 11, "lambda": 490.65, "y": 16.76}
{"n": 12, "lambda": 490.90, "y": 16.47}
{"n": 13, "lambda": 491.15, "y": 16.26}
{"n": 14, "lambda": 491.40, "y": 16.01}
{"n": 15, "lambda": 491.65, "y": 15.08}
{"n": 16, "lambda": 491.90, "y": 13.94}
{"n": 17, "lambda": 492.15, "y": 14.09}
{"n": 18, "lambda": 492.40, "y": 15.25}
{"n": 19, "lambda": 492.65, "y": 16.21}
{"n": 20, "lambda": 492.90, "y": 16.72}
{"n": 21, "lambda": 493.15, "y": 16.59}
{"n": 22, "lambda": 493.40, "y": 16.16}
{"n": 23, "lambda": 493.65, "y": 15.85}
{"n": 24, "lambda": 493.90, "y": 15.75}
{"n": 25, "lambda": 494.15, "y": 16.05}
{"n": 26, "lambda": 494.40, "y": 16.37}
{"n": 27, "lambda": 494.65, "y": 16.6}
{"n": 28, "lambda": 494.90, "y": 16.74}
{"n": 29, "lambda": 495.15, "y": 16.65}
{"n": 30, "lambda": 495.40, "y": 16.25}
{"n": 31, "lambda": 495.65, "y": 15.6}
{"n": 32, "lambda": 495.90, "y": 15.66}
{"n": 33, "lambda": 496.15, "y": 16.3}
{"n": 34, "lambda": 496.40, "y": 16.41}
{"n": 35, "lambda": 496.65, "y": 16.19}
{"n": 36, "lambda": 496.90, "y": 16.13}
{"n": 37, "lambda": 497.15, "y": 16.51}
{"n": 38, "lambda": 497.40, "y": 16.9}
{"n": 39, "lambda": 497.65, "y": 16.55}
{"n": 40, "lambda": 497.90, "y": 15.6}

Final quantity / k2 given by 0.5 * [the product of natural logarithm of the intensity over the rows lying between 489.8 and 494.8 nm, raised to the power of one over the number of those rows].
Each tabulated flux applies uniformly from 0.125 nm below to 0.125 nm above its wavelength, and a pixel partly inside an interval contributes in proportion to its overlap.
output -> 1.39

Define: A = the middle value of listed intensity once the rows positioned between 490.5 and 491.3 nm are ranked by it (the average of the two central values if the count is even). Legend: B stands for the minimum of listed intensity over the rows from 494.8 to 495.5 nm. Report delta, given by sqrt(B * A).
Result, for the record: 16.4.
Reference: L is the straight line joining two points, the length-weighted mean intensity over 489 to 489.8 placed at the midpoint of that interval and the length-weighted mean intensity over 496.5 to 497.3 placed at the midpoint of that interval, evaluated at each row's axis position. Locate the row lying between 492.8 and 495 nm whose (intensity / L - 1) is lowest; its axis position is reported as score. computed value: 493.90 nm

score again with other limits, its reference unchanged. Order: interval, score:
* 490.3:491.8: 491.65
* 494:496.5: 495.65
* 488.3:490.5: 488.90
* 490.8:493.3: 491.90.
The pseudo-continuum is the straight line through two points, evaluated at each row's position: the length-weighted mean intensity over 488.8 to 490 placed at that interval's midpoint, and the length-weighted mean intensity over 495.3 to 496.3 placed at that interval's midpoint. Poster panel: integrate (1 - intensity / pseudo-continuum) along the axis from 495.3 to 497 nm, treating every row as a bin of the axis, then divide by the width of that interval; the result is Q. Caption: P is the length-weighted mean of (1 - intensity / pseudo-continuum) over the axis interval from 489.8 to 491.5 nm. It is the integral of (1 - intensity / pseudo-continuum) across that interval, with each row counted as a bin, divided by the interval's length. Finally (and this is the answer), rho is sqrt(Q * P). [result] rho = 0.0145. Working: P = -0.025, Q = -0.0084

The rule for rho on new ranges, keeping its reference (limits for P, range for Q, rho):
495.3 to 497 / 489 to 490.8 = 0.0145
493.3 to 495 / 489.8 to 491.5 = 0.0168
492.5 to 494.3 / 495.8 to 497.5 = 0.0130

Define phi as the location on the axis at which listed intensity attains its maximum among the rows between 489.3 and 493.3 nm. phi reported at 489.65 nm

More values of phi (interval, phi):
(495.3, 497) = 496.40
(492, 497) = 494.90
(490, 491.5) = 490.15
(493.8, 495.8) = 494.90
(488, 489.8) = 489.65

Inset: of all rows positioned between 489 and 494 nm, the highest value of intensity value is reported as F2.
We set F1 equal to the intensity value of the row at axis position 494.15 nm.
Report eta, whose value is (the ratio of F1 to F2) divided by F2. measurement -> 0.0539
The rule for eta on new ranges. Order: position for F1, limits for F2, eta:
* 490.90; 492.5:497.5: 0.0577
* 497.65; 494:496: 0.0591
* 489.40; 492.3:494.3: 0.0592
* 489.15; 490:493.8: 0.0544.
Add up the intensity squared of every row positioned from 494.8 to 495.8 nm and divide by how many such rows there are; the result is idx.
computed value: 266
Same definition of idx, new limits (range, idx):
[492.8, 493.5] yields 272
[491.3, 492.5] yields 222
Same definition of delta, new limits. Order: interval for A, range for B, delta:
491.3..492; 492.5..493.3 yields 15.6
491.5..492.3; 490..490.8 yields 15.3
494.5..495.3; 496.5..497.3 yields 16.4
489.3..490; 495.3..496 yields 16.4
